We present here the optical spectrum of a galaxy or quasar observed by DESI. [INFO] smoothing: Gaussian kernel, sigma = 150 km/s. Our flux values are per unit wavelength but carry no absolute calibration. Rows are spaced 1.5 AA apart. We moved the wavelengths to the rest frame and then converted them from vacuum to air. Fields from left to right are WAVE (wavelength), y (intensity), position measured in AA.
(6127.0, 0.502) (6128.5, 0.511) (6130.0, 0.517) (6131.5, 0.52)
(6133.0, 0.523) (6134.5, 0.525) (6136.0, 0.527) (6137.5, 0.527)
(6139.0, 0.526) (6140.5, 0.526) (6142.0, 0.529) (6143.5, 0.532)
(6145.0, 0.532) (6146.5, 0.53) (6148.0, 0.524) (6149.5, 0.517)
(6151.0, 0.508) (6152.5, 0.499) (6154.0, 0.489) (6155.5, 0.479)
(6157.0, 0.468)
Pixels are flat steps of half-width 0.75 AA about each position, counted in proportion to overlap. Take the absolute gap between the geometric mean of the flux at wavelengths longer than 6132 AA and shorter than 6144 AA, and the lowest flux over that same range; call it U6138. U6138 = 0.0039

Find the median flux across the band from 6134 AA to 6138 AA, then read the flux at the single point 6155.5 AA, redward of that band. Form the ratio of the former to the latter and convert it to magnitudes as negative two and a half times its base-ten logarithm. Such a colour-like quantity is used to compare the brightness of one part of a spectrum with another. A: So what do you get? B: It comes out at -0.10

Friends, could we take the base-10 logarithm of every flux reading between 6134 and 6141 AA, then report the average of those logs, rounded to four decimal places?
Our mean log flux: -0.2788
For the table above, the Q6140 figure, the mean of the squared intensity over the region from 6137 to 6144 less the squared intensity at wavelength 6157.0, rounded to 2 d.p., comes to 0.06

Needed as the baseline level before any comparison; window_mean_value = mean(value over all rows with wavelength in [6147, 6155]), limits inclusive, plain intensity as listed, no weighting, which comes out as 0.507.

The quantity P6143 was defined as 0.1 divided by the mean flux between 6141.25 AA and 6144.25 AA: 0.189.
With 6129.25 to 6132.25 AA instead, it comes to 0.193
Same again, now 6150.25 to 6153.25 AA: 0.199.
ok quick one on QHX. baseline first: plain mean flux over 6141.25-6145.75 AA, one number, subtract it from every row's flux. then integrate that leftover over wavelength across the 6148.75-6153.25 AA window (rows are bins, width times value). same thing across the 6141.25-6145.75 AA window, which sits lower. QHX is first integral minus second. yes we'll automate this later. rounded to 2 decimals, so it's -0.10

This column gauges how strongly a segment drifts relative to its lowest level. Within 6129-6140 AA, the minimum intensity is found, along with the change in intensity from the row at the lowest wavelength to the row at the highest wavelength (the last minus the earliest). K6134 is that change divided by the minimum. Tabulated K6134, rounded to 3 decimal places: 0.017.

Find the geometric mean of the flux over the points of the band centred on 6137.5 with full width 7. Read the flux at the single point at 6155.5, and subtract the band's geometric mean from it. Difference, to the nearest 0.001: -0.047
